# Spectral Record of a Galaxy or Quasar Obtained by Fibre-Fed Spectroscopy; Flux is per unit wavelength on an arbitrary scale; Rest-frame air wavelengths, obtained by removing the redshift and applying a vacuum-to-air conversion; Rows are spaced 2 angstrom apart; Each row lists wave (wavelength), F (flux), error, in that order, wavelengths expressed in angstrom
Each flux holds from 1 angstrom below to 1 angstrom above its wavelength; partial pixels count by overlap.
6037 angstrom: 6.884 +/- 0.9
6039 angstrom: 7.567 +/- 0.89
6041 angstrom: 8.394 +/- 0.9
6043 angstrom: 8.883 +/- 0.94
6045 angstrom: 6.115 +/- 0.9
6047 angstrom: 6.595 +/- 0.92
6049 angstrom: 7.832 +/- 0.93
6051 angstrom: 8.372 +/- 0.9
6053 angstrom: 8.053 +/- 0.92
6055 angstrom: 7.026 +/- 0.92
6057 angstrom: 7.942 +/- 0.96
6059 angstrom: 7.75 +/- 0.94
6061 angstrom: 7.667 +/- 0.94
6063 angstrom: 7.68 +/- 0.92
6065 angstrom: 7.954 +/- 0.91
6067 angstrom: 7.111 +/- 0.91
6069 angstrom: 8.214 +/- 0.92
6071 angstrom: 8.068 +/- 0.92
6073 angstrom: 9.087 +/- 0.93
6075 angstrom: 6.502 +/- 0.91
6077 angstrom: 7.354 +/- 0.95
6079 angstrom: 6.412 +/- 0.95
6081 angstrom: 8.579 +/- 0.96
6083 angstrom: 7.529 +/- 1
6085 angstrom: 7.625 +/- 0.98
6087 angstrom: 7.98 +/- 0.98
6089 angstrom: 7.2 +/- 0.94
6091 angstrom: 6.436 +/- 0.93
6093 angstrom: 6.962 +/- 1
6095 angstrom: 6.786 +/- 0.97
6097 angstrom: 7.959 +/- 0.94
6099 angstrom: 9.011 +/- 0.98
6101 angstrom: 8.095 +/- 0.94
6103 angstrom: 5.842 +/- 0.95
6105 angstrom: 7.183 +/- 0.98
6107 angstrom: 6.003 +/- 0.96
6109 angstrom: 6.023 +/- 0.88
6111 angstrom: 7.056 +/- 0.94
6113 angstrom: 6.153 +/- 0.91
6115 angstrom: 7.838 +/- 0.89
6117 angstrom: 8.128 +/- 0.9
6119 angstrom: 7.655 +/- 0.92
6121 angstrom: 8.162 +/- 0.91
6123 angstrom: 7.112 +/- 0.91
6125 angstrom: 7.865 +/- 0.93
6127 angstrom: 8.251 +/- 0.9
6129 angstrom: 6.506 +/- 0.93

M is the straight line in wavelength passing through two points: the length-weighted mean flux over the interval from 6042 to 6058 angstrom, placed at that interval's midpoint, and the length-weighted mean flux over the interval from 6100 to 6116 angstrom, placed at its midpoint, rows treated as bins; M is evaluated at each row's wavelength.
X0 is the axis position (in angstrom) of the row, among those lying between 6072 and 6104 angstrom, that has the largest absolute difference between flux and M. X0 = 6099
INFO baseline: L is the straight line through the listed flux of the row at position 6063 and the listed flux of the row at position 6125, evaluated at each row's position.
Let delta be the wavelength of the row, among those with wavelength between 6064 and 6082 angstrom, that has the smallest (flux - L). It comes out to 6079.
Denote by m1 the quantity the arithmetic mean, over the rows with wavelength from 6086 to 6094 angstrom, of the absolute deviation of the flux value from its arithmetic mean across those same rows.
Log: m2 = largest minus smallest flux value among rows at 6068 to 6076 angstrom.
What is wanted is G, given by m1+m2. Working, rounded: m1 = 0.45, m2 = 2.6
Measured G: 3.0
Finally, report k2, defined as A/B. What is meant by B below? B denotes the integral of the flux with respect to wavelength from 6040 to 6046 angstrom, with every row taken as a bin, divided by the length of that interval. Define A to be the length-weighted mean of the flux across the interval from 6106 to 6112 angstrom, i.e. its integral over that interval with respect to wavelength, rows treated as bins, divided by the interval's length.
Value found 0.82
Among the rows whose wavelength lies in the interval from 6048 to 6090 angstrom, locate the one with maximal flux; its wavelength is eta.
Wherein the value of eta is 6073 angstrom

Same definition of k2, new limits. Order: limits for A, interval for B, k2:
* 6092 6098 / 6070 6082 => 0.94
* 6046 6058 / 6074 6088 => 1.03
